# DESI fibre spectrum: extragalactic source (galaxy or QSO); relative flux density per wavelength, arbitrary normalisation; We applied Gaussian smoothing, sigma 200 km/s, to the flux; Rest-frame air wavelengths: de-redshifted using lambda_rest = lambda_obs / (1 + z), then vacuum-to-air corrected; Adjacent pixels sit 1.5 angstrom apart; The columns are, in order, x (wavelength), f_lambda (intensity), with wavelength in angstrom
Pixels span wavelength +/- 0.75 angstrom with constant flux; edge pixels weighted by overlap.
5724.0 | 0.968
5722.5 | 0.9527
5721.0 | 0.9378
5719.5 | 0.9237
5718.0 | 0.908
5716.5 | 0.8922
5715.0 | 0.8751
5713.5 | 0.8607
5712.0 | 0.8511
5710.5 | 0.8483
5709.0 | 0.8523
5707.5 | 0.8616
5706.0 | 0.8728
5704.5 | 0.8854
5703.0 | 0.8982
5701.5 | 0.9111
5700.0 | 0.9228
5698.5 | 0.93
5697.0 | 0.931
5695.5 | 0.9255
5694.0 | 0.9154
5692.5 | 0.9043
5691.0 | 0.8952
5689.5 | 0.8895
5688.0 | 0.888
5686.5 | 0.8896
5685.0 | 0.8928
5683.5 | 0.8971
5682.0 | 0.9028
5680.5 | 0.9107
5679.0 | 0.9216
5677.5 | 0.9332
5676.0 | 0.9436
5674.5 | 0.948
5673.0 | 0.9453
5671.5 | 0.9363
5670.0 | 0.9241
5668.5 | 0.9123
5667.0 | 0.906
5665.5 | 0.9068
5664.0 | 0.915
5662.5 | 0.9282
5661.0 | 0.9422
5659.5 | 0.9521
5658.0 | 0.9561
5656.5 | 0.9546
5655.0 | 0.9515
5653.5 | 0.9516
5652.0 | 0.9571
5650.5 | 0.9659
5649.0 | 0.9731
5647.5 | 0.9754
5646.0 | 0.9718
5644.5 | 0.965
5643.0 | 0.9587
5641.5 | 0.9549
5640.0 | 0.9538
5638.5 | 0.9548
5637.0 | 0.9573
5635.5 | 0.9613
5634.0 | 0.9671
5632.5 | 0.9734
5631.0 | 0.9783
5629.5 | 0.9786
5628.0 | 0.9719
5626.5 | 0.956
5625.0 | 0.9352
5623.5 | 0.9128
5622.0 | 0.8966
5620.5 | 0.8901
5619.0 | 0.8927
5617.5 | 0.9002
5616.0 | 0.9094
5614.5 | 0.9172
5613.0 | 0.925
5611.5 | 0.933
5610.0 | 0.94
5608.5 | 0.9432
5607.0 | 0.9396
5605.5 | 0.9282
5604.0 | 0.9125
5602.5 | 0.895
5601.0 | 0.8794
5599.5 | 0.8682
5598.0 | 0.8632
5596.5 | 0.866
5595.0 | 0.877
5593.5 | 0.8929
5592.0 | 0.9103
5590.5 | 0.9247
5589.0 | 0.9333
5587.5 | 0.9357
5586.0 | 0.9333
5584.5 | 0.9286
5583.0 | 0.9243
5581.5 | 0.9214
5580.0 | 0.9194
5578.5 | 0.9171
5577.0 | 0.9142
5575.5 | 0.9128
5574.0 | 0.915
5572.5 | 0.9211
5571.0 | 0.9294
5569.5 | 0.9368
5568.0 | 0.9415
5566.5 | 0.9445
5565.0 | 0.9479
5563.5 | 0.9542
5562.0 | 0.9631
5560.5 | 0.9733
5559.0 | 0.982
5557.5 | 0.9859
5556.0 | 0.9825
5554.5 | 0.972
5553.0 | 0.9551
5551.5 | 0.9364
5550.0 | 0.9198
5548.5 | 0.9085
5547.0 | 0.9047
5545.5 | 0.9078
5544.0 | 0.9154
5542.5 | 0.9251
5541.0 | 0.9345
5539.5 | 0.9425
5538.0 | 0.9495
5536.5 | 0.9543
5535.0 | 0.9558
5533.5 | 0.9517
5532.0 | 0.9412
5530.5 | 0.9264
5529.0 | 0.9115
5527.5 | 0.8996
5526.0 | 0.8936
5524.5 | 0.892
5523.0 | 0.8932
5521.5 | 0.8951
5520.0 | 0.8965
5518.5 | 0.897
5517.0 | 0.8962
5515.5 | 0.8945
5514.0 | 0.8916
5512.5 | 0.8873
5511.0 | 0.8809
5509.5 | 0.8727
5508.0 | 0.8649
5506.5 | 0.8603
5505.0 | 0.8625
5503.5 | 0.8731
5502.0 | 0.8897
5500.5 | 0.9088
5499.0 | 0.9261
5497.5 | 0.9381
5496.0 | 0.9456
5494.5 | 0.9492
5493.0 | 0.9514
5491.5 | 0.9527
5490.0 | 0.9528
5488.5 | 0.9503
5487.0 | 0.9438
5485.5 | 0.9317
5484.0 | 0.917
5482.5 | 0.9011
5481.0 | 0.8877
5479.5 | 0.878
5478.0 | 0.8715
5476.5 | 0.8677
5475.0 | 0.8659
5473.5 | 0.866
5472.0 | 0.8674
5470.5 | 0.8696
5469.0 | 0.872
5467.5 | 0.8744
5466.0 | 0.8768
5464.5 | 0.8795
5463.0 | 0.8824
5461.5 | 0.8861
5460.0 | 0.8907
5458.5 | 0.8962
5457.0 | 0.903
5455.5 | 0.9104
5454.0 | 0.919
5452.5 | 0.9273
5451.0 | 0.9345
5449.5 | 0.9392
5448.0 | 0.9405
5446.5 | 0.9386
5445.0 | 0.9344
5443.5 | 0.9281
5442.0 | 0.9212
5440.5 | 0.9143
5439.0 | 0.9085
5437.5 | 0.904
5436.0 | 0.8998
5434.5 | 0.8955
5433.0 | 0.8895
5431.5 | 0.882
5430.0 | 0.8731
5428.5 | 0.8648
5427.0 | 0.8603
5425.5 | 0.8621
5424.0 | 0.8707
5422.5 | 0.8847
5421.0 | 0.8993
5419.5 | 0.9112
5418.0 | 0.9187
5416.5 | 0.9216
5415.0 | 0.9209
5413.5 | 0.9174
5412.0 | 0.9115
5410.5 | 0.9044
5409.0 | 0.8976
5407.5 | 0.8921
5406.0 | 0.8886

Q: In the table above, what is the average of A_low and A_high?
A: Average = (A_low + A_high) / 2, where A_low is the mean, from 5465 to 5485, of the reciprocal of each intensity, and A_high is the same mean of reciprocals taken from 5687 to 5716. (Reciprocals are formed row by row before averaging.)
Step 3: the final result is 1.13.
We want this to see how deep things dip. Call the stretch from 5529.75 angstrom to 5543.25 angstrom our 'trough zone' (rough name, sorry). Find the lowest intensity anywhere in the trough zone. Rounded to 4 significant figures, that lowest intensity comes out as 0.9251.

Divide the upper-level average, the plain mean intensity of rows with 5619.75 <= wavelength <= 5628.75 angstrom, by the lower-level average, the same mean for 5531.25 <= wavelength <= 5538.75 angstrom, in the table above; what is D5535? 0.98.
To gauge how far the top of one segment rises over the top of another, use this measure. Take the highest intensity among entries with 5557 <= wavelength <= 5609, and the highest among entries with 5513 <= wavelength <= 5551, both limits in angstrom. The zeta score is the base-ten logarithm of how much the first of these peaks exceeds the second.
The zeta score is -1.5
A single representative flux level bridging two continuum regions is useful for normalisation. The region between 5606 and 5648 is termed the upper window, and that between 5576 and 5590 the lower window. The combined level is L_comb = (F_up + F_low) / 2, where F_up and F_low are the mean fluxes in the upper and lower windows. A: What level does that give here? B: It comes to 0.934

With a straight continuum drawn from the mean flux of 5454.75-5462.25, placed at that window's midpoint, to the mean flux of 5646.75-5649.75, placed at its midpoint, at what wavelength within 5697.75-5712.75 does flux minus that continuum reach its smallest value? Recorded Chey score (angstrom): 5710.5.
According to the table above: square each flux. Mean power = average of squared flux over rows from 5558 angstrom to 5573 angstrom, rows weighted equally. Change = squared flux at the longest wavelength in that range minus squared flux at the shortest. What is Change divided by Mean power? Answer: -0.13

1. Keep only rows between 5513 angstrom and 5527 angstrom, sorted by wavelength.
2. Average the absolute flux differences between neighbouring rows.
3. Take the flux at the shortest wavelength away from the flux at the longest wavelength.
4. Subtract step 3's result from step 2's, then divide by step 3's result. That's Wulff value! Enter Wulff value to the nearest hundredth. -0.25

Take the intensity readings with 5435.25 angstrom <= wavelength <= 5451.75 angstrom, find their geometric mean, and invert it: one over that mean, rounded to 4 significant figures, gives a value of 1.082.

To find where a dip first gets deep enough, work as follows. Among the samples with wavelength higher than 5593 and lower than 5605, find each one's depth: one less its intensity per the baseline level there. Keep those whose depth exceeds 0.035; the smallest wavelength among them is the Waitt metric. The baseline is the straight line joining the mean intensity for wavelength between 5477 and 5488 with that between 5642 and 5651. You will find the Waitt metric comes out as 5593.5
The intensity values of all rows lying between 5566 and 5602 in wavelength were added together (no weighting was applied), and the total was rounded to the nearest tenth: 21.9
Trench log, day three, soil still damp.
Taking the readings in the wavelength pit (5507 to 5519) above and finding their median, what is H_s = 0.89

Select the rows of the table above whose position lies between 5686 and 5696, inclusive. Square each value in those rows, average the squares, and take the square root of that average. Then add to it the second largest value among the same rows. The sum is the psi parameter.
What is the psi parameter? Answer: 1.82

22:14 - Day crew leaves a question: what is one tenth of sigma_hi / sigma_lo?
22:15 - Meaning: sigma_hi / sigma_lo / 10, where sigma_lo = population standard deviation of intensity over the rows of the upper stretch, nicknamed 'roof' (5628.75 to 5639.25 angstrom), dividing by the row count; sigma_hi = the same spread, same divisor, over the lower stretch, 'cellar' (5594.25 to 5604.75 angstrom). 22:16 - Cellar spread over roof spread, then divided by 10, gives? 0.18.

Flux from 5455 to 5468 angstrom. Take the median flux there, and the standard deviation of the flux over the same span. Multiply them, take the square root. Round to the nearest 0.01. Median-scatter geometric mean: 0.10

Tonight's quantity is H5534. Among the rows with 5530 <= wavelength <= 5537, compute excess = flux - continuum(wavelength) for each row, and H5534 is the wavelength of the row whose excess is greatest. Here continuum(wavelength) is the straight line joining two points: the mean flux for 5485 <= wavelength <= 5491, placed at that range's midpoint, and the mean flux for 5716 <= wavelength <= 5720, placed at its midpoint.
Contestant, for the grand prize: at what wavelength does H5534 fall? 5535.0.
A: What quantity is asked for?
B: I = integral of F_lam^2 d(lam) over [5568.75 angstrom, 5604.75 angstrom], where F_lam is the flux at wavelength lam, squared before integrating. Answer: 29.8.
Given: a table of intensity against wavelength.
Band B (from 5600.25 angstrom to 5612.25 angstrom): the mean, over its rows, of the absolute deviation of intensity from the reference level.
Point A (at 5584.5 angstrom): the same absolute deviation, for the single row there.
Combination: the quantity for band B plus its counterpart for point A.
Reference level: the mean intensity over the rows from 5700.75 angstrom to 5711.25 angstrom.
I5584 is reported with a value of 0.10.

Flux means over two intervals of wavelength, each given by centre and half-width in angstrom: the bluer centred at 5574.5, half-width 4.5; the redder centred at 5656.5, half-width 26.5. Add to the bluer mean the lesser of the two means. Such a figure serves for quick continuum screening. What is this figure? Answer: 1.84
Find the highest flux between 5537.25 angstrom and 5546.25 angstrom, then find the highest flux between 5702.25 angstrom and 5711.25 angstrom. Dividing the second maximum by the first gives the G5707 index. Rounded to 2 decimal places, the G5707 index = 0.95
